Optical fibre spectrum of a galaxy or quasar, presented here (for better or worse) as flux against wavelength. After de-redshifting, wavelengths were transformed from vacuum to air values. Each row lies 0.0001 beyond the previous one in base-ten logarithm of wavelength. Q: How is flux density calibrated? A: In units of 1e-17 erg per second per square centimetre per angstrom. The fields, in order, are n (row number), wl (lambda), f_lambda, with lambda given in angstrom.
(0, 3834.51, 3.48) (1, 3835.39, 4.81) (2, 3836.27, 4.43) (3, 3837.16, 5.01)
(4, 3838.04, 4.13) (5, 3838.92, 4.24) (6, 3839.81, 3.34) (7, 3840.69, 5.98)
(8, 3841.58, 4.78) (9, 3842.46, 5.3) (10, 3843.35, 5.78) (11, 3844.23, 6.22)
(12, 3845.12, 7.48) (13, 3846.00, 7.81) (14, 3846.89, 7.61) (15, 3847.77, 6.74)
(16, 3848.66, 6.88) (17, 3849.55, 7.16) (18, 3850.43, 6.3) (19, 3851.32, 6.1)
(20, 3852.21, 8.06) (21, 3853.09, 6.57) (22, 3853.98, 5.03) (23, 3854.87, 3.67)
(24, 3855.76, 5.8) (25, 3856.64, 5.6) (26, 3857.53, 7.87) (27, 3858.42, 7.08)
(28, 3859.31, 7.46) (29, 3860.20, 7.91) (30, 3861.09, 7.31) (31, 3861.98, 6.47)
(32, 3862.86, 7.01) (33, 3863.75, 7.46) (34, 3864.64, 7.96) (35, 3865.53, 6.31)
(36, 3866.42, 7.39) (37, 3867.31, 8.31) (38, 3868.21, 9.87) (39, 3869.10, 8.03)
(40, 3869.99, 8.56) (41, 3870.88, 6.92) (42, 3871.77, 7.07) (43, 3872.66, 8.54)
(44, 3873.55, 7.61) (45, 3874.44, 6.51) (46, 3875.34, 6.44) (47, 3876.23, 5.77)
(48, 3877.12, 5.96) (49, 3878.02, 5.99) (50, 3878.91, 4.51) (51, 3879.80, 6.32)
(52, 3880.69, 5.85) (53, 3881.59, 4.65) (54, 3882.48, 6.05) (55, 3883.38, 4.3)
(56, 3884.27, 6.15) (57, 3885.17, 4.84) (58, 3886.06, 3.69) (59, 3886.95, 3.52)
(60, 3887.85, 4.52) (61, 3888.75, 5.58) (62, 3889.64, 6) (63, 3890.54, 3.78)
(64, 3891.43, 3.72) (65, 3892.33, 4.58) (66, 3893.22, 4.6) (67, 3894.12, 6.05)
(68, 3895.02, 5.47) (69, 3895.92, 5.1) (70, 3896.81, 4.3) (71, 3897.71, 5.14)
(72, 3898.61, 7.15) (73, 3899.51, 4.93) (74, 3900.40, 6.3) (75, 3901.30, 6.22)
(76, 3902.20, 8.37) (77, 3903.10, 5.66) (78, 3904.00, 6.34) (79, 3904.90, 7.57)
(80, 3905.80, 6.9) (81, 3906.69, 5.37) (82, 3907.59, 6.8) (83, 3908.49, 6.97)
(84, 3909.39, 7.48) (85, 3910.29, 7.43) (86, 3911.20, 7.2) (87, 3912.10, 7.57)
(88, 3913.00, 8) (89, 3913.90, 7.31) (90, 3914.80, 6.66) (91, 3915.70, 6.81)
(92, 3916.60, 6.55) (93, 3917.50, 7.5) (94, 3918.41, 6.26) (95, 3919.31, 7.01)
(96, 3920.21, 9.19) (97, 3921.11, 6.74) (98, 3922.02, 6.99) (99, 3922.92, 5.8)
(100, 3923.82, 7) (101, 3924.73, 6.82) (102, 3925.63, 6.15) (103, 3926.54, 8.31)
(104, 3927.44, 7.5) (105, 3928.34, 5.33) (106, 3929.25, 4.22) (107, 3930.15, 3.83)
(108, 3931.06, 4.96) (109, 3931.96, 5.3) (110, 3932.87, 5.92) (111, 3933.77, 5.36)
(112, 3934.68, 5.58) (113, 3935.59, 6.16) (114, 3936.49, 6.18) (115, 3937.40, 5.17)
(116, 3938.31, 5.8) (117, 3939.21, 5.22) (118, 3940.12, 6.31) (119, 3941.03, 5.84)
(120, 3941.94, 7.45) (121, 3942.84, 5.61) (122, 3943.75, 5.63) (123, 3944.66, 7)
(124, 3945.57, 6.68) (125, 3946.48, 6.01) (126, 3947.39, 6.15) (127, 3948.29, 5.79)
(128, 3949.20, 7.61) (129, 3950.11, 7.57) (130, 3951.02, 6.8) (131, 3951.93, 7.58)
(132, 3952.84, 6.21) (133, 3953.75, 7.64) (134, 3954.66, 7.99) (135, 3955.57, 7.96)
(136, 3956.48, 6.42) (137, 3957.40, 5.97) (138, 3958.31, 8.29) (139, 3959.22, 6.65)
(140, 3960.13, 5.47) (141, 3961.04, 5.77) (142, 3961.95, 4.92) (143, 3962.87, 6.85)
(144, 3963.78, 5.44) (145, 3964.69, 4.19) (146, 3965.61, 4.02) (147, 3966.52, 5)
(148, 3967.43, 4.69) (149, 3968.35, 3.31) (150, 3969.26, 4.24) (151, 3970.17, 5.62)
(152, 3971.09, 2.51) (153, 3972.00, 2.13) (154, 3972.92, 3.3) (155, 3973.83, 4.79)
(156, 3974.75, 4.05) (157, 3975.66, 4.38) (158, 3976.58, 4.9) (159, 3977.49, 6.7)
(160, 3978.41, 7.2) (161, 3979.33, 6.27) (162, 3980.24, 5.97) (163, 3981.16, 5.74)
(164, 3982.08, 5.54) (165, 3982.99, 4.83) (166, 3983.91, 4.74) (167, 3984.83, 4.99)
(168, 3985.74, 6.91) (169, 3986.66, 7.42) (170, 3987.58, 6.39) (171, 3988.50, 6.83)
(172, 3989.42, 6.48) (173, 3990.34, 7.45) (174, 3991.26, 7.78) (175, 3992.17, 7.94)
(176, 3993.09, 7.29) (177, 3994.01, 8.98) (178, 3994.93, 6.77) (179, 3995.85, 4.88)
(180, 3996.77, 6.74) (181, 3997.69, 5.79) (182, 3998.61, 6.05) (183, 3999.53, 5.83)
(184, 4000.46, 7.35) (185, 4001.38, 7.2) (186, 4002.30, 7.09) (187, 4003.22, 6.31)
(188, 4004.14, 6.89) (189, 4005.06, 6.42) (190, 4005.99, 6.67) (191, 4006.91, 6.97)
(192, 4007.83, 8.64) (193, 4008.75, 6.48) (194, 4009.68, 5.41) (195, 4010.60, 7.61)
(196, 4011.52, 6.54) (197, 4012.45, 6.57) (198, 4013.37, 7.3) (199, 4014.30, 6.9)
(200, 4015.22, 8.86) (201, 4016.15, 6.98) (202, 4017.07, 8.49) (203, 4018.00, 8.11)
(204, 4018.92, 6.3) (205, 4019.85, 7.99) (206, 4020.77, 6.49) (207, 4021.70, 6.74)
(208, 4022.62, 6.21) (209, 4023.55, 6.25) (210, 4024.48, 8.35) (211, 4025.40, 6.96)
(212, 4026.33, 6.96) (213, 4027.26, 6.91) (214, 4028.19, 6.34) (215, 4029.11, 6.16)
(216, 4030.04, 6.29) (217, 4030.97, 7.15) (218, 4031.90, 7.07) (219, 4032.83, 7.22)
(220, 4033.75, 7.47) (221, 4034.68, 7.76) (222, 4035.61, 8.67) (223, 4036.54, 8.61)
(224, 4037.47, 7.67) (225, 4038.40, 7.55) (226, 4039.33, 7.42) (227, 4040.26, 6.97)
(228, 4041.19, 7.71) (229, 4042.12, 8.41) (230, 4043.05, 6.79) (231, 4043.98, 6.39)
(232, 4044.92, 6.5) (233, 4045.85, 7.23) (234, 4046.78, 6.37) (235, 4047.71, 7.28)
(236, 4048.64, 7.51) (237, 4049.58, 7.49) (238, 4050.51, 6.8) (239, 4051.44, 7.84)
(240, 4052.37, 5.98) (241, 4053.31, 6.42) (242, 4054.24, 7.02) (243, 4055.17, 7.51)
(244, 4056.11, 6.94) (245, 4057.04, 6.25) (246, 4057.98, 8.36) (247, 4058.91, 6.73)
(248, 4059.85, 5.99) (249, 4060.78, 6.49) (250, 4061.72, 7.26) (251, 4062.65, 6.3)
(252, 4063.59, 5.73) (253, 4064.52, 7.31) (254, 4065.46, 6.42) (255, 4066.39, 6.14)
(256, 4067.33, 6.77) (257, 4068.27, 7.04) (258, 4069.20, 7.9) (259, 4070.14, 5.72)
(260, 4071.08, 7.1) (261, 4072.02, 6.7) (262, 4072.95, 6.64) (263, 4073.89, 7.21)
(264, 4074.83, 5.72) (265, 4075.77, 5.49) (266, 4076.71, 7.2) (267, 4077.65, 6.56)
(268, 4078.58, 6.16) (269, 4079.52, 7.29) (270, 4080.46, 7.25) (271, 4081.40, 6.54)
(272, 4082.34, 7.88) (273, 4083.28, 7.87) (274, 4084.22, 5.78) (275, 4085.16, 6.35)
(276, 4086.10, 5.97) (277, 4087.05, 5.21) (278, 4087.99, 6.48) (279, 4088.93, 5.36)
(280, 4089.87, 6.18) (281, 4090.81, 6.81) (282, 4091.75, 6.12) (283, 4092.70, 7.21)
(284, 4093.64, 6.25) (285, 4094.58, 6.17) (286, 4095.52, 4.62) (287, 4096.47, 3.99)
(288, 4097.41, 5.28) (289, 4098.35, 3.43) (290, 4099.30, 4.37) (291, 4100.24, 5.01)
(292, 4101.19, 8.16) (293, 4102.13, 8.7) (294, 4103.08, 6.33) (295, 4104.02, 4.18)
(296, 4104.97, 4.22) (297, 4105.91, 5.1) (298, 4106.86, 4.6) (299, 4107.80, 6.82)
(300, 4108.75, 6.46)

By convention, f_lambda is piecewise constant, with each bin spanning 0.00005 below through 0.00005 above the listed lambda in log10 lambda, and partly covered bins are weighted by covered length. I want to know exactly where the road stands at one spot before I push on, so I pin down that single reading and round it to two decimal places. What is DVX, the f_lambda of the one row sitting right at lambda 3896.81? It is 4.30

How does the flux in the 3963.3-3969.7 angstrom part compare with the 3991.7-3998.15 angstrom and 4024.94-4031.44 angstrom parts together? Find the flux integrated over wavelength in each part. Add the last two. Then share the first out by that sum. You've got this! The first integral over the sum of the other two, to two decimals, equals 0.32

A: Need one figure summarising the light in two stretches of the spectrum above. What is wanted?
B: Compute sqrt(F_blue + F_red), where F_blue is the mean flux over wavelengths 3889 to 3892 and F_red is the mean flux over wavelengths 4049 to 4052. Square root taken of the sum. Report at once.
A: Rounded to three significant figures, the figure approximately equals 3.45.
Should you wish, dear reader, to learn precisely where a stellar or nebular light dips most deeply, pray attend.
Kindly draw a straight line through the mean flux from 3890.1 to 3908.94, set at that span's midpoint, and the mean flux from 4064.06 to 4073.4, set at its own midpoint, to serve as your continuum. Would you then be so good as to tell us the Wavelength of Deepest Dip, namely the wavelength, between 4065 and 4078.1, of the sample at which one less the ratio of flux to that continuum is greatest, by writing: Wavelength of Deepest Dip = 4075.77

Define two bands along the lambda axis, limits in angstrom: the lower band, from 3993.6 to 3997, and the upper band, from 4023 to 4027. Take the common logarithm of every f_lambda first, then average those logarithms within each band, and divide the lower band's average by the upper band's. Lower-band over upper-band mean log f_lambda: 0.97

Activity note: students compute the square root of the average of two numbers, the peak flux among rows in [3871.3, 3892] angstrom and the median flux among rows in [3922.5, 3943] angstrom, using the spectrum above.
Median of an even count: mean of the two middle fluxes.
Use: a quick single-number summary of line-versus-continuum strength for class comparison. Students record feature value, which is 2.68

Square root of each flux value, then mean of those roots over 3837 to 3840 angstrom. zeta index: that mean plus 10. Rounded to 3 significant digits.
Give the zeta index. 12.0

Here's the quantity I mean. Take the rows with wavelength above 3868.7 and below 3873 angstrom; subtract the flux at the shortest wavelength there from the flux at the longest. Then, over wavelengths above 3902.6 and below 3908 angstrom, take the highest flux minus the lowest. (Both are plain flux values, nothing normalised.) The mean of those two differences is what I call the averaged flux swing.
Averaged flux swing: 1.4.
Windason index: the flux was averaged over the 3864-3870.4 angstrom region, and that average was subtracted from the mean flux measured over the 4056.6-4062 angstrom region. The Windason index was -1.2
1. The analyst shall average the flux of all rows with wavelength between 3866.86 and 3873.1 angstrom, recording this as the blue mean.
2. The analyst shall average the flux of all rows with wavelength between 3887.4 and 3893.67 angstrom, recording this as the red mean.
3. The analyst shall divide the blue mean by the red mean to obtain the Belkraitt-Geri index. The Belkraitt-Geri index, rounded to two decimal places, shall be 1.75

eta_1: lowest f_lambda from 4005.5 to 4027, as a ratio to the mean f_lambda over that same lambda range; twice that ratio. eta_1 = 1.52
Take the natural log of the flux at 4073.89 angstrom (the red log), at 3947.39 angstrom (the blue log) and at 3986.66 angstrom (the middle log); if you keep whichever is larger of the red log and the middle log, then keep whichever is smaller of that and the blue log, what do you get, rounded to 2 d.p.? 1.82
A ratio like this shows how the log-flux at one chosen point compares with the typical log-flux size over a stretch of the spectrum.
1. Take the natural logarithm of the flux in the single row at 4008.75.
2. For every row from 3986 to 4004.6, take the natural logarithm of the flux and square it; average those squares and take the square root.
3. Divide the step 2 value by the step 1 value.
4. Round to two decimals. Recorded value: 1.03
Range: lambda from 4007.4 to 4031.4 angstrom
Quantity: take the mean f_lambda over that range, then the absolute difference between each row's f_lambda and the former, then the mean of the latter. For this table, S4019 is 0.70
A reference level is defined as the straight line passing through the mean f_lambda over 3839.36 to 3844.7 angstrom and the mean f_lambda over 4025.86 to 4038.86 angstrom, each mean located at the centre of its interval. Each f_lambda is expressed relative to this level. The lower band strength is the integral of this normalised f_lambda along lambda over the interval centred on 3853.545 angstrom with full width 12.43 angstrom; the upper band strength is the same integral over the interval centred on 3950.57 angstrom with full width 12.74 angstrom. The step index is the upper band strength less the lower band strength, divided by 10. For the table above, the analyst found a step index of -0.11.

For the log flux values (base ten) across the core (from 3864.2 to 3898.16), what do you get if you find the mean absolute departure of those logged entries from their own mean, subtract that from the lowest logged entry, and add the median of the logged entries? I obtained 1.23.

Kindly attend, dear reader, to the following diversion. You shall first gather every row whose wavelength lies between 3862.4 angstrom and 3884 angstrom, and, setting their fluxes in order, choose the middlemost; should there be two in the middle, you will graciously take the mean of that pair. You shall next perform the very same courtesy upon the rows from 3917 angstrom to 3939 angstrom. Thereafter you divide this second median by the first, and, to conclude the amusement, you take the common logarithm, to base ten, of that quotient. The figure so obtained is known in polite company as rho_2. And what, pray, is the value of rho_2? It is -0.04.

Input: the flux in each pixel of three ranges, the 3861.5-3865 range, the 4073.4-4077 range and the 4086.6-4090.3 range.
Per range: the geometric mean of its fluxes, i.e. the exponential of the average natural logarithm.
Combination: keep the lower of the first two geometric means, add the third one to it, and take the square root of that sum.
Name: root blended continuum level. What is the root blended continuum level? 3.48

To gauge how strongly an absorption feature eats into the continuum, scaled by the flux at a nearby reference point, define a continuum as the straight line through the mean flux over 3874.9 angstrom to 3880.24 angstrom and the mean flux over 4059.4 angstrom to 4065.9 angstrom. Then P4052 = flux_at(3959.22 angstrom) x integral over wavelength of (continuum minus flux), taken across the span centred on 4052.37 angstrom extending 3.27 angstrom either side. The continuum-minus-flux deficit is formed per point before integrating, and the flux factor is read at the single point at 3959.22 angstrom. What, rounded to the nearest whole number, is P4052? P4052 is -24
